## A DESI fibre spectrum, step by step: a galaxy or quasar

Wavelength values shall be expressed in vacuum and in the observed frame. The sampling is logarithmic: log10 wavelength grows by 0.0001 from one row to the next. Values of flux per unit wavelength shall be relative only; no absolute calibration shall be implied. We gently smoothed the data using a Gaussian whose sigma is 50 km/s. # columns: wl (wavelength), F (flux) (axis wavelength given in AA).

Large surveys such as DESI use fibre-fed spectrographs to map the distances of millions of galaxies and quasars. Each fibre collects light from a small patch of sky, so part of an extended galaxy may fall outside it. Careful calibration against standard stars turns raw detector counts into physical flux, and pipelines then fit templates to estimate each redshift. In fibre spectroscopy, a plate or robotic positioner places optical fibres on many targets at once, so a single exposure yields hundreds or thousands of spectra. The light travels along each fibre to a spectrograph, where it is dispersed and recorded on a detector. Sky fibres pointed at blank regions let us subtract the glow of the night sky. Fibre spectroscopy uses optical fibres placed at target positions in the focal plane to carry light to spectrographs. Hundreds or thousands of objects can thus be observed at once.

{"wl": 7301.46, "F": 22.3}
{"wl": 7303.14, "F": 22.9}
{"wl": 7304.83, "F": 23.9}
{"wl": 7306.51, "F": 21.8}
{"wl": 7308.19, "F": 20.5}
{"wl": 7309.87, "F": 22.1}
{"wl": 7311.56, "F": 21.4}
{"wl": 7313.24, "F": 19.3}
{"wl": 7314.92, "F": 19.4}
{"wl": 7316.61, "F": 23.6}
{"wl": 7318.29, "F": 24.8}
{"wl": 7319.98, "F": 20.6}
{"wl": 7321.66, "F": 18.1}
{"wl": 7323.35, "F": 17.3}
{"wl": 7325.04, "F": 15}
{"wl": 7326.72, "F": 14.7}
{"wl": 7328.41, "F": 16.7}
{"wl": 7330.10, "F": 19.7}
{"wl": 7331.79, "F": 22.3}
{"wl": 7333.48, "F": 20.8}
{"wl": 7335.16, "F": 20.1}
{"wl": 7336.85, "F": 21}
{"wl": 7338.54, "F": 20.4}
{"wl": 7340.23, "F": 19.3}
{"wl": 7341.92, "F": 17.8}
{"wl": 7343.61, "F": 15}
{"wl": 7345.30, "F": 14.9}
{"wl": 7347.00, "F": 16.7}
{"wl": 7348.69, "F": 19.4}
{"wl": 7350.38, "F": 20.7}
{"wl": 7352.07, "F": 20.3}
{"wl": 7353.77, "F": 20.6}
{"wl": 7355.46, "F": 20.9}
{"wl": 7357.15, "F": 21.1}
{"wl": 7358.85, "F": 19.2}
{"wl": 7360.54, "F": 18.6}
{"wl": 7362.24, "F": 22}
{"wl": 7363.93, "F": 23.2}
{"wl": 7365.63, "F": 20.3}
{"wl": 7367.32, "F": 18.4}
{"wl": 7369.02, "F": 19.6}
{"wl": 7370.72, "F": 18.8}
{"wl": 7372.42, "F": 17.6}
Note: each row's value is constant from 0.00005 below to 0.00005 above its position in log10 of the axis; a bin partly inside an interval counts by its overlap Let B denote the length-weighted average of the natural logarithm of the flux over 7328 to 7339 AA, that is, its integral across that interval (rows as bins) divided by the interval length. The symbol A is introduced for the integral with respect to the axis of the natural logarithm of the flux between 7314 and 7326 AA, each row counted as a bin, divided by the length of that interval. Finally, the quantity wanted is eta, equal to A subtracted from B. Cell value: 0.03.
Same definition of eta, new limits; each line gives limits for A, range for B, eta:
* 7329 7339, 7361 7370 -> -0.01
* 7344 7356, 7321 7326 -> -0.12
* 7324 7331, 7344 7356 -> 0.13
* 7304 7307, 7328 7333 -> -0.15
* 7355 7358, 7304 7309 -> 0.05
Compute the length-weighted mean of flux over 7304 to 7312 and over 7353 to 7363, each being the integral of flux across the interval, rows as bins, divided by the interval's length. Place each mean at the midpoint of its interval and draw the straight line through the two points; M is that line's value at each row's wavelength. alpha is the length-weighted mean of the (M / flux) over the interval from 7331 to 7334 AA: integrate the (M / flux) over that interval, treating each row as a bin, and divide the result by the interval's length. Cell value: 0.98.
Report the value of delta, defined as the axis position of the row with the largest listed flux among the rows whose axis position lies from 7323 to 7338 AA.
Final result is 7331.79 AA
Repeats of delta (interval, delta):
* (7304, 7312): 7304.83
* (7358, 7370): 7363.93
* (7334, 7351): 7336.85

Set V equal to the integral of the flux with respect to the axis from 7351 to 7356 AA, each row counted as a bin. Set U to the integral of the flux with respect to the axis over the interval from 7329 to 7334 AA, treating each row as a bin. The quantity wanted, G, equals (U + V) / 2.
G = 103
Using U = 104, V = 103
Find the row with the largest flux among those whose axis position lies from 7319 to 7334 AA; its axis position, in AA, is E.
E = 7331.79 AA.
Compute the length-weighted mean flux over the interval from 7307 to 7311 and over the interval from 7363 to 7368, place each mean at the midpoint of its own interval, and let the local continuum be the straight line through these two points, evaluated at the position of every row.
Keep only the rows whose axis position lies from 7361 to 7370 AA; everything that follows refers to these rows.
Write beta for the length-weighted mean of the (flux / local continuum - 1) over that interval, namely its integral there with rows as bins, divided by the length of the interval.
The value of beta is -0.01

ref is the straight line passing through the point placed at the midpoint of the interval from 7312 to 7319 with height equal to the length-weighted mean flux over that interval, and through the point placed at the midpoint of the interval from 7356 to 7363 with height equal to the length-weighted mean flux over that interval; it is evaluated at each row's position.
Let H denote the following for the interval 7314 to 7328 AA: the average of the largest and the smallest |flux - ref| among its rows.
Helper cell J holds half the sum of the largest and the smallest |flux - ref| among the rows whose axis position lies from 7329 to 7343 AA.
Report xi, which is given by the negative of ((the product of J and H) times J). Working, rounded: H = 3.8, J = 1.51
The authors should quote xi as -9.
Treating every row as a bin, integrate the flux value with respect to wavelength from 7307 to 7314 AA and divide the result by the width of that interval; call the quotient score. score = 20.9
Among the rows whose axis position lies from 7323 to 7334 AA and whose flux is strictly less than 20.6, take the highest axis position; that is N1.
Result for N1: 7330.10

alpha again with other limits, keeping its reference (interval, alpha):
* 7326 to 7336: 1.13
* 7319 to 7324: 1.15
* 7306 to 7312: 1.02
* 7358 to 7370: 1.01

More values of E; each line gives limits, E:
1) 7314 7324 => 7318.29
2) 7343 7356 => 7355.46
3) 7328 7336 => 7331.79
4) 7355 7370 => 7363.93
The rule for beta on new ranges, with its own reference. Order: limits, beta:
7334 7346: -0.12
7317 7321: 0.06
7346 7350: -0.13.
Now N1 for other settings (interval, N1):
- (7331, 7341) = 7340.23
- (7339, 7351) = 7348.69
